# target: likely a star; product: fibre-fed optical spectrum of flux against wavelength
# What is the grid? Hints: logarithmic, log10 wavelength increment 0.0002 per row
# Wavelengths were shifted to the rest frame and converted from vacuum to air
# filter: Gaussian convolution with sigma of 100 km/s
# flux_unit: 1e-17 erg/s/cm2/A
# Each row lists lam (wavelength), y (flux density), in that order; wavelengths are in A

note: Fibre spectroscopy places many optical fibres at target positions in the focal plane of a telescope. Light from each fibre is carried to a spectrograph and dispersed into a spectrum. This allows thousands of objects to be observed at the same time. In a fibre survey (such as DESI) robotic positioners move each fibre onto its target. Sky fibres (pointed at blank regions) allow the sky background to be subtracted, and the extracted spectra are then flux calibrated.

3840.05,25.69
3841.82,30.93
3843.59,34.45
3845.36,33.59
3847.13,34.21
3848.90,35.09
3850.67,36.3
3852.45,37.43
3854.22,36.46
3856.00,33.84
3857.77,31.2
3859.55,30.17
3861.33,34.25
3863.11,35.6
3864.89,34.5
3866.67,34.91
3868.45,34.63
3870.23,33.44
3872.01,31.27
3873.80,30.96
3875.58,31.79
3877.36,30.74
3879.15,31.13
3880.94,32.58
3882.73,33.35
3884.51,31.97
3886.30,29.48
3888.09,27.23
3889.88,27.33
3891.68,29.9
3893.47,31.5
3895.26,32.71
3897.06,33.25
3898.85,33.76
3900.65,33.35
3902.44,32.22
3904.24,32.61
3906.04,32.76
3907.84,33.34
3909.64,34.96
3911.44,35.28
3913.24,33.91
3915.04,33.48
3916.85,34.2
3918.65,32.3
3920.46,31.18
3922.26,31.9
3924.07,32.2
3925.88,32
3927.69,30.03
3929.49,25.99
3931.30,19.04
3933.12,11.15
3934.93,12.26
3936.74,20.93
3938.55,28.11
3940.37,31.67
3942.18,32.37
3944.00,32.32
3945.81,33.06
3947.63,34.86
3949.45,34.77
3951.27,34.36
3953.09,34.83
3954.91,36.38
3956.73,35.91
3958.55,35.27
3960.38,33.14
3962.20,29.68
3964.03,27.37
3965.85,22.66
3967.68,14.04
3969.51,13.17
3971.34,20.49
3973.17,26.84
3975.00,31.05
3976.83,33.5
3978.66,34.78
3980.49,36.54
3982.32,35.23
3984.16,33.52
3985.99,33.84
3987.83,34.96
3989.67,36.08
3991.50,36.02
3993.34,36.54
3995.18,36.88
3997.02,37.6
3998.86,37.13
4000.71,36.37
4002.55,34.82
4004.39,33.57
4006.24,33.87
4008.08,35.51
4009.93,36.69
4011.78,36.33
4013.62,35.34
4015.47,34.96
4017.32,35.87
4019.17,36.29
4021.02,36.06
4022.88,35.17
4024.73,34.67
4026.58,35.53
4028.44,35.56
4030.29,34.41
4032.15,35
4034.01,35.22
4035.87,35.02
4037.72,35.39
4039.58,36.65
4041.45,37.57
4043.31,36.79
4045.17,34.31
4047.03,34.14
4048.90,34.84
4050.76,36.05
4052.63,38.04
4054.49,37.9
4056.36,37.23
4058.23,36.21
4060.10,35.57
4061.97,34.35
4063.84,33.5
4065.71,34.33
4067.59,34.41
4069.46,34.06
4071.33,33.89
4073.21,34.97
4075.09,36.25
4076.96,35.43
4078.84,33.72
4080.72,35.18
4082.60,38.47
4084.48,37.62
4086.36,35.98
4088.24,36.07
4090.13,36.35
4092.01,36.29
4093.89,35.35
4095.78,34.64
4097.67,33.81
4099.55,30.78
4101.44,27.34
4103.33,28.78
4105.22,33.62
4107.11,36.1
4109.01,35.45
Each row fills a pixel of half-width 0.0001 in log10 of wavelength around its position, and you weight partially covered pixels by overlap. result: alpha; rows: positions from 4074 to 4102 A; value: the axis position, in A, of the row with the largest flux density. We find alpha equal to 4082.60 A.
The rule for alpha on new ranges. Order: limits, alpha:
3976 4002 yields 3997.02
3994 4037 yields 3997.02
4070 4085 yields 4082.60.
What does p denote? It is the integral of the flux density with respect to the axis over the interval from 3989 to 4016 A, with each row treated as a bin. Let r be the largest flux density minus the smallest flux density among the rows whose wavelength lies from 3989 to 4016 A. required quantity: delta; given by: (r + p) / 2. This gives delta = 486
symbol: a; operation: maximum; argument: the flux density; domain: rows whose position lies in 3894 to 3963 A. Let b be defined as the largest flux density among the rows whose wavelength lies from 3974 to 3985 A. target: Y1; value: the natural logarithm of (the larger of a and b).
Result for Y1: 3.598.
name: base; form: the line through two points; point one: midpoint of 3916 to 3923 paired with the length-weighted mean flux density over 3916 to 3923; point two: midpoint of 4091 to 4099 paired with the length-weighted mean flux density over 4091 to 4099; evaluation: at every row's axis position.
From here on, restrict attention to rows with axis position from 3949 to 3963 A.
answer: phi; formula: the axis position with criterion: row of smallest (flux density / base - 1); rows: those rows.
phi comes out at 3962.20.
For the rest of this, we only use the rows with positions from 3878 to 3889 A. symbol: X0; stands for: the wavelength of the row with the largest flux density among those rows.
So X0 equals 3882.73 A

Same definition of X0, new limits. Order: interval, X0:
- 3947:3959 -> 3954.91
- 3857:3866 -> 3863.11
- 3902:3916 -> 3911.44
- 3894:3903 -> 3898.85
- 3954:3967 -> 3954.91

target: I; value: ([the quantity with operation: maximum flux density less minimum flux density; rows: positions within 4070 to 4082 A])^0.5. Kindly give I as 1.6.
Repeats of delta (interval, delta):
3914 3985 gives 1053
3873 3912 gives 626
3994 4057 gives 1129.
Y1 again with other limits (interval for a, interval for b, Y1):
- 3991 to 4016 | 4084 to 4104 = 3.628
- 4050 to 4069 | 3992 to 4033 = 3.639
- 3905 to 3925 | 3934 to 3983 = 3.598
